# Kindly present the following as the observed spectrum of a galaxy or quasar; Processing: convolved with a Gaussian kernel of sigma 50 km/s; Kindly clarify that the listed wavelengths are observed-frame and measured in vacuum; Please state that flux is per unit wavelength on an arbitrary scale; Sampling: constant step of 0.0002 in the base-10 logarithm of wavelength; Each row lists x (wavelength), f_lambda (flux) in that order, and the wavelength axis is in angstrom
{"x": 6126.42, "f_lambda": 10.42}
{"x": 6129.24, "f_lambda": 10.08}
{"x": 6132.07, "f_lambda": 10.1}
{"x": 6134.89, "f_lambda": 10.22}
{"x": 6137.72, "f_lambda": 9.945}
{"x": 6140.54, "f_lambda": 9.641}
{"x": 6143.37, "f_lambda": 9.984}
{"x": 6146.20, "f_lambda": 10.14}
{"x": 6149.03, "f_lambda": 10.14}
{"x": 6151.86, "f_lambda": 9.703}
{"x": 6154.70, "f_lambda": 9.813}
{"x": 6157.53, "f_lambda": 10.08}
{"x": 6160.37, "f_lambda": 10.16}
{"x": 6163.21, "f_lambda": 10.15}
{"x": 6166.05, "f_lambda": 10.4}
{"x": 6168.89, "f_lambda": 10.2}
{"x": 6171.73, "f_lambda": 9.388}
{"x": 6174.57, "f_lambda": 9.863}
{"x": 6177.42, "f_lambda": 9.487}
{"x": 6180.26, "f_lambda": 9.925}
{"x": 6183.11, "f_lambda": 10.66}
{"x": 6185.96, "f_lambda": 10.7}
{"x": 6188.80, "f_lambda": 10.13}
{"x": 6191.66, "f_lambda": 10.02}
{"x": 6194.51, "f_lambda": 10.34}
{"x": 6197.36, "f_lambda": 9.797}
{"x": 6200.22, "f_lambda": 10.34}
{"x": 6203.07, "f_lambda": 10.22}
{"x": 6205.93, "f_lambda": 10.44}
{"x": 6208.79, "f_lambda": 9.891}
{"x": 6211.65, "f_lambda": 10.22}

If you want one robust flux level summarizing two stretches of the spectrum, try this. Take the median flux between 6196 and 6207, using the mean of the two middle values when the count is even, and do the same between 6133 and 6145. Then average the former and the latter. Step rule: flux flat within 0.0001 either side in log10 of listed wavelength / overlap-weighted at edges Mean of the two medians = 10.1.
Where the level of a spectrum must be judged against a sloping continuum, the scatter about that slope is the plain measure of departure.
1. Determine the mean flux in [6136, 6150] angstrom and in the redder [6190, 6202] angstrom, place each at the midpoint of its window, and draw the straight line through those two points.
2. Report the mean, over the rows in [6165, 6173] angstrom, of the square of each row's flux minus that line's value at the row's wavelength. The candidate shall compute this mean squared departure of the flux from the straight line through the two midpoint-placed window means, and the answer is 0.20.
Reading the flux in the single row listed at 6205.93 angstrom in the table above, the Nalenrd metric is 10.44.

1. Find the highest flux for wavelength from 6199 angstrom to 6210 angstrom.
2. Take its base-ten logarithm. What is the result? 1.02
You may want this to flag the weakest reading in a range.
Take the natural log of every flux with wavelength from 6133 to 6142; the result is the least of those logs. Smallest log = 2.27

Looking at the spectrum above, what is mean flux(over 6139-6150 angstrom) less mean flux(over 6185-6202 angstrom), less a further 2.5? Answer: -2.74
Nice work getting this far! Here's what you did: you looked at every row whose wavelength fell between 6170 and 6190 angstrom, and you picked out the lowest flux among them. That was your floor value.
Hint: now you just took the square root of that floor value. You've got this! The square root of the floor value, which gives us 3.06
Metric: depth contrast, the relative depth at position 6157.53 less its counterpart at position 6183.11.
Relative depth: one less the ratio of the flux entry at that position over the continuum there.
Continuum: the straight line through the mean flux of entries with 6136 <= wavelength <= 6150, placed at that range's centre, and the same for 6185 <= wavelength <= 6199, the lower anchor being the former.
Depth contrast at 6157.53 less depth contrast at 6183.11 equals 0.05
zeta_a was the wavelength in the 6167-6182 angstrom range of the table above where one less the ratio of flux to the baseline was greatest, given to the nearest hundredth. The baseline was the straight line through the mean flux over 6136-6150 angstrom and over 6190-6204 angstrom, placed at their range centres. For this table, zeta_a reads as 6171.73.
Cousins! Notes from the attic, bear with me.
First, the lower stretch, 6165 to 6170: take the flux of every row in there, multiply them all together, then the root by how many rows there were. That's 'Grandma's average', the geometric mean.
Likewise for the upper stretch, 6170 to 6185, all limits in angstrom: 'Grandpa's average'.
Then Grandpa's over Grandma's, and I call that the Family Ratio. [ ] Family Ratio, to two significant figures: 0.96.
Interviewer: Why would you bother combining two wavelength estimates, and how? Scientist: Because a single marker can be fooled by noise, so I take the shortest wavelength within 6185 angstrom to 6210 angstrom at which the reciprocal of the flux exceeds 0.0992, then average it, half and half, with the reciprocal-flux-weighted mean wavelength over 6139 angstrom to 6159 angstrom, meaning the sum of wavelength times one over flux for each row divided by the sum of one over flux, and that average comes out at 6170.3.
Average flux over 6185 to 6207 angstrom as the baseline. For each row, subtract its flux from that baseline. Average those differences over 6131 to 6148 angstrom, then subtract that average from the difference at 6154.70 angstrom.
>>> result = 0.2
